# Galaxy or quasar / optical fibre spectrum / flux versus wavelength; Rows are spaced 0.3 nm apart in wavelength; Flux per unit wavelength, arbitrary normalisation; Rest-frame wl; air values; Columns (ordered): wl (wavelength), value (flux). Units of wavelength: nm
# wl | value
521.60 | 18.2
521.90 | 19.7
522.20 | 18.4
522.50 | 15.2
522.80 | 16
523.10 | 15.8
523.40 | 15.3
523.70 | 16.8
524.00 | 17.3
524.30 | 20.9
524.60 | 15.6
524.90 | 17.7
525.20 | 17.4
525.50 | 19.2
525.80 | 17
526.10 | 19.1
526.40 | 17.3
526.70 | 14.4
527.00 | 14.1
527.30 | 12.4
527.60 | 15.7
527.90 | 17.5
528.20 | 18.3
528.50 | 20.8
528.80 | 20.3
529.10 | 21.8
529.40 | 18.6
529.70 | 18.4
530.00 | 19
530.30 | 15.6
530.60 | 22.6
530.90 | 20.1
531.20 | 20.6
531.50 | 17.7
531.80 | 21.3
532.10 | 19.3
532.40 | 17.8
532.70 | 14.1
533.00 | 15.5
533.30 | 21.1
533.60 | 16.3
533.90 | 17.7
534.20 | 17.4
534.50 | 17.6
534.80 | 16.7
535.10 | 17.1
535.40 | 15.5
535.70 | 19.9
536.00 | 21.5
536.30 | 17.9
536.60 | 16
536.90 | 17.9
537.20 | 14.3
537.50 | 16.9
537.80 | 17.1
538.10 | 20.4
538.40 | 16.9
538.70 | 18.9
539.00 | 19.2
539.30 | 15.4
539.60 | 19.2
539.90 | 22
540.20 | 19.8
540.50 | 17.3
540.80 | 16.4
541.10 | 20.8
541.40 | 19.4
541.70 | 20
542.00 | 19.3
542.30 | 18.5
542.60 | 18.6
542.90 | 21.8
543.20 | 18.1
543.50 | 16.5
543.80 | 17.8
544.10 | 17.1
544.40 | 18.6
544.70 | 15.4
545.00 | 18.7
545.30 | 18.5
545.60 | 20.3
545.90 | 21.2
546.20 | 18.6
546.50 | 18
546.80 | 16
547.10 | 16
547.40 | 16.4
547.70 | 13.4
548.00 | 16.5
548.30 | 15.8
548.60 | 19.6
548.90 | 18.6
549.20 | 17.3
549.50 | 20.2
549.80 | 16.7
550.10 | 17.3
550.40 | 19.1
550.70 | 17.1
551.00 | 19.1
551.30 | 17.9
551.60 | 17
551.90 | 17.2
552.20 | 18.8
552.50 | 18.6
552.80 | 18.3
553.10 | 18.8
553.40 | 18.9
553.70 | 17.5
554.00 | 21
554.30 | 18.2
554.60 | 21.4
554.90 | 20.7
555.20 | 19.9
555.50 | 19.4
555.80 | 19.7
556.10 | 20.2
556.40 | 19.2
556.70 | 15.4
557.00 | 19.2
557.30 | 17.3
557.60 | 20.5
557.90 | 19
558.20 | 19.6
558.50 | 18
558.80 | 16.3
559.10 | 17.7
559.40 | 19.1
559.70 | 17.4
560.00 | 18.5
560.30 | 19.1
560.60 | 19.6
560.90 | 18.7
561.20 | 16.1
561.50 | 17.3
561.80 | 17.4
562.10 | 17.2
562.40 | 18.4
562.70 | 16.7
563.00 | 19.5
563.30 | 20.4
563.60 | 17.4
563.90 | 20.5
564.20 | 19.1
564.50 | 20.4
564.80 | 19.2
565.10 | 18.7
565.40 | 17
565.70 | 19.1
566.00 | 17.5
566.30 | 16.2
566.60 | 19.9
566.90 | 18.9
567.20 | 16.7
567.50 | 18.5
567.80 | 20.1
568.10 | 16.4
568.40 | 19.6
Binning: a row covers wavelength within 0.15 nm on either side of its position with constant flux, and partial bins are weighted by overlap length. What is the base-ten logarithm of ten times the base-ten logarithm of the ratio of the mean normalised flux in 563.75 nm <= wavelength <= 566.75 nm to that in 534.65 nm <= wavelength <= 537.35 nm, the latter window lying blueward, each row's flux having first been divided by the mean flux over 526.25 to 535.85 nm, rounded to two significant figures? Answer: -0.49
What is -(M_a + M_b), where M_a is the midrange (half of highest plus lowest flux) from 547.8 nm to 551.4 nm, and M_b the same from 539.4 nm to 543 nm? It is -37.2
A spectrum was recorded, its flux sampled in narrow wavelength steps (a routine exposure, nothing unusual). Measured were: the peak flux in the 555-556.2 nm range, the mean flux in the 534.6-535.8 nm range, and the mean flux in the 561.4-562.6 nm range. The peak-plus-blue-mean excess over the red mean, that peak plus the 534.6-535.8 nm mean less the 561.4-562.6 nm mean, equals 19.9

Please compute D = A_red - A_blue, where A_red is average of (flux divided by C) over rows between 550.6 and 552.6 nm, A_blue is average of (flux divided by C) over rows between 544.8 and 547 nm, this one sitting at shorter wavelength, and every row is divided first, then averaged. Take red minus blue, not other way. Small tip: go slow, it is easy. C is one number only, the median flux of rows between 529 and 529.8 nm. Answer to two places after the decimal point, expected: -0.04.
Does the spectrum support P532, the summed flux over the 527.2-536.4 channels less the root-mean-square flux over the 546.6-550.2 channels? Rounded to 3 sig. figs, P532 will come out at 549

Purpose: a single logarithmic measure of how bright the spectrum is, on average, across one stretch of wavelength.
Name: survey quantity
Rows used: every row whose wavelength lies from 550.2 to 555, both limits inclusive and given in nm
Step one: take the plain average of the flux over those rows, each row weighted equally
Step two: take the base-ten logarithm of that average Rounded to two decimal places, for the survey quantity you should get 1.27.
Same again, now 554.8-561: 1.27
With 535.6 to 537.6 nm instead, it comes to 1.25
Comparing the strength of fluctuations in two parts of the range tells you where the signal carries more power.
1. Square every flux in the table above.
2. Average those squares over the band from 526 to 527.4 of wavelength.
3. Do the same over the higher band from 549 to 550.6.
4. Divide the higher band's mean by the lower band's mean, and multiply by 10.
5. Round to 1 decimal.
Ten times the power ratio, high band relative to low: 13.5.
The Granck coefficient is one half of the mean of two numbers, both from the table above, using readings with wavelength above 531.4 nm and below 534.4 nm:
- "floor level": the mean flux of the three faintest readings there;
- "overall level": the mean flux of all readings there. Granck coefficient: 8.28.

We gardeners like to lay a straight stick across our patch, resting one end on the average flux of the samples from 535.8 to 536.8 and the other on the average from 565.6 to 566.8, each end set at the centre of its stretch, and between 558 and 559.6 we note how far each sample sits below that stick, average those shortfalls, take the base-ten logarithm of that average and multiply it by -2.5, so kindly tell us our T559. 2.4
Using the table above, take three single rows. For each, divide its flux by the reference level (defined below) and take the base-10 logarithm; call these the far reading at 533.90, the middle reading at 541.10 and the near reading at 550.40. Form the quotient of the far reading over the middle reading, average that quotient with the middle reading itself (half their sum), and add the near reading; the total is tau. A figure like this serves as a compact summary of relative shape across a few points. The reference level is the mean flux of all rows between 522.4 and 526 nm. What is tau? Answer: 0.2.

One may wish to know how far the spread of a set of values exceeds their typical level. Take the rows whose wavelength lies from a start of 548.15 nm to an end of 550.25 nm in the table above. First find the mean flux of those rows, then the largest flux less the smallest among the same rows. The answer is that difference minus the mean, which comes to -13.5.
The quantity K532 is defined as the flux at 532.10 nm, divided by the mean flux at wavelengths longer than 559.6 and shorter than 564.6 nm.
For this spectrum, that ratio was 1.05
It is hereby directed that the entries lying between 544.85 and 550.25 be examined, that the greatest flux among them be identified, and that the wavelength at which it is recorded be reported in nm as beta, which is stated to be 545.90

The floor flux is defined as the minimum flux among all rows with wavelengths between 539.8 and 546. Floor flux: 15.4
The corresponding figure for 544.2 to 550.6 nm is 13.4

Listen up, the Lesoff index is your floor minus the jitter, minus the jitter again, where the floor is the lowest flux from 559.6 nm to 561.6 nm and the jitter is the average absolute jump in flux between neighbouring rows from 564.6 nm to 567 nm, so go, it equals 12.7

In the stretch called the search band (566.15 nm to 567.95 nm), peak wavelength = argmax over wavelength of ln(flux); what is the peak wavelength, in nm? 567.80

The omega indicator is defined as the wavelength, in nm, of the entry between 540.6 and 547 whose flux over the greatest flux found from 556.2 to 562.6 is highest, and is 542.90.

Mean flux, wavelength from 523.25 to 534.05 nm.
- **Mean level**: 17.9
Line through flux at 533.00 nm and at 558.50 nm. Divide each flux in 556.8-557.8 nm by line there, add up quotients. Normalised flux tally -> 3.19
